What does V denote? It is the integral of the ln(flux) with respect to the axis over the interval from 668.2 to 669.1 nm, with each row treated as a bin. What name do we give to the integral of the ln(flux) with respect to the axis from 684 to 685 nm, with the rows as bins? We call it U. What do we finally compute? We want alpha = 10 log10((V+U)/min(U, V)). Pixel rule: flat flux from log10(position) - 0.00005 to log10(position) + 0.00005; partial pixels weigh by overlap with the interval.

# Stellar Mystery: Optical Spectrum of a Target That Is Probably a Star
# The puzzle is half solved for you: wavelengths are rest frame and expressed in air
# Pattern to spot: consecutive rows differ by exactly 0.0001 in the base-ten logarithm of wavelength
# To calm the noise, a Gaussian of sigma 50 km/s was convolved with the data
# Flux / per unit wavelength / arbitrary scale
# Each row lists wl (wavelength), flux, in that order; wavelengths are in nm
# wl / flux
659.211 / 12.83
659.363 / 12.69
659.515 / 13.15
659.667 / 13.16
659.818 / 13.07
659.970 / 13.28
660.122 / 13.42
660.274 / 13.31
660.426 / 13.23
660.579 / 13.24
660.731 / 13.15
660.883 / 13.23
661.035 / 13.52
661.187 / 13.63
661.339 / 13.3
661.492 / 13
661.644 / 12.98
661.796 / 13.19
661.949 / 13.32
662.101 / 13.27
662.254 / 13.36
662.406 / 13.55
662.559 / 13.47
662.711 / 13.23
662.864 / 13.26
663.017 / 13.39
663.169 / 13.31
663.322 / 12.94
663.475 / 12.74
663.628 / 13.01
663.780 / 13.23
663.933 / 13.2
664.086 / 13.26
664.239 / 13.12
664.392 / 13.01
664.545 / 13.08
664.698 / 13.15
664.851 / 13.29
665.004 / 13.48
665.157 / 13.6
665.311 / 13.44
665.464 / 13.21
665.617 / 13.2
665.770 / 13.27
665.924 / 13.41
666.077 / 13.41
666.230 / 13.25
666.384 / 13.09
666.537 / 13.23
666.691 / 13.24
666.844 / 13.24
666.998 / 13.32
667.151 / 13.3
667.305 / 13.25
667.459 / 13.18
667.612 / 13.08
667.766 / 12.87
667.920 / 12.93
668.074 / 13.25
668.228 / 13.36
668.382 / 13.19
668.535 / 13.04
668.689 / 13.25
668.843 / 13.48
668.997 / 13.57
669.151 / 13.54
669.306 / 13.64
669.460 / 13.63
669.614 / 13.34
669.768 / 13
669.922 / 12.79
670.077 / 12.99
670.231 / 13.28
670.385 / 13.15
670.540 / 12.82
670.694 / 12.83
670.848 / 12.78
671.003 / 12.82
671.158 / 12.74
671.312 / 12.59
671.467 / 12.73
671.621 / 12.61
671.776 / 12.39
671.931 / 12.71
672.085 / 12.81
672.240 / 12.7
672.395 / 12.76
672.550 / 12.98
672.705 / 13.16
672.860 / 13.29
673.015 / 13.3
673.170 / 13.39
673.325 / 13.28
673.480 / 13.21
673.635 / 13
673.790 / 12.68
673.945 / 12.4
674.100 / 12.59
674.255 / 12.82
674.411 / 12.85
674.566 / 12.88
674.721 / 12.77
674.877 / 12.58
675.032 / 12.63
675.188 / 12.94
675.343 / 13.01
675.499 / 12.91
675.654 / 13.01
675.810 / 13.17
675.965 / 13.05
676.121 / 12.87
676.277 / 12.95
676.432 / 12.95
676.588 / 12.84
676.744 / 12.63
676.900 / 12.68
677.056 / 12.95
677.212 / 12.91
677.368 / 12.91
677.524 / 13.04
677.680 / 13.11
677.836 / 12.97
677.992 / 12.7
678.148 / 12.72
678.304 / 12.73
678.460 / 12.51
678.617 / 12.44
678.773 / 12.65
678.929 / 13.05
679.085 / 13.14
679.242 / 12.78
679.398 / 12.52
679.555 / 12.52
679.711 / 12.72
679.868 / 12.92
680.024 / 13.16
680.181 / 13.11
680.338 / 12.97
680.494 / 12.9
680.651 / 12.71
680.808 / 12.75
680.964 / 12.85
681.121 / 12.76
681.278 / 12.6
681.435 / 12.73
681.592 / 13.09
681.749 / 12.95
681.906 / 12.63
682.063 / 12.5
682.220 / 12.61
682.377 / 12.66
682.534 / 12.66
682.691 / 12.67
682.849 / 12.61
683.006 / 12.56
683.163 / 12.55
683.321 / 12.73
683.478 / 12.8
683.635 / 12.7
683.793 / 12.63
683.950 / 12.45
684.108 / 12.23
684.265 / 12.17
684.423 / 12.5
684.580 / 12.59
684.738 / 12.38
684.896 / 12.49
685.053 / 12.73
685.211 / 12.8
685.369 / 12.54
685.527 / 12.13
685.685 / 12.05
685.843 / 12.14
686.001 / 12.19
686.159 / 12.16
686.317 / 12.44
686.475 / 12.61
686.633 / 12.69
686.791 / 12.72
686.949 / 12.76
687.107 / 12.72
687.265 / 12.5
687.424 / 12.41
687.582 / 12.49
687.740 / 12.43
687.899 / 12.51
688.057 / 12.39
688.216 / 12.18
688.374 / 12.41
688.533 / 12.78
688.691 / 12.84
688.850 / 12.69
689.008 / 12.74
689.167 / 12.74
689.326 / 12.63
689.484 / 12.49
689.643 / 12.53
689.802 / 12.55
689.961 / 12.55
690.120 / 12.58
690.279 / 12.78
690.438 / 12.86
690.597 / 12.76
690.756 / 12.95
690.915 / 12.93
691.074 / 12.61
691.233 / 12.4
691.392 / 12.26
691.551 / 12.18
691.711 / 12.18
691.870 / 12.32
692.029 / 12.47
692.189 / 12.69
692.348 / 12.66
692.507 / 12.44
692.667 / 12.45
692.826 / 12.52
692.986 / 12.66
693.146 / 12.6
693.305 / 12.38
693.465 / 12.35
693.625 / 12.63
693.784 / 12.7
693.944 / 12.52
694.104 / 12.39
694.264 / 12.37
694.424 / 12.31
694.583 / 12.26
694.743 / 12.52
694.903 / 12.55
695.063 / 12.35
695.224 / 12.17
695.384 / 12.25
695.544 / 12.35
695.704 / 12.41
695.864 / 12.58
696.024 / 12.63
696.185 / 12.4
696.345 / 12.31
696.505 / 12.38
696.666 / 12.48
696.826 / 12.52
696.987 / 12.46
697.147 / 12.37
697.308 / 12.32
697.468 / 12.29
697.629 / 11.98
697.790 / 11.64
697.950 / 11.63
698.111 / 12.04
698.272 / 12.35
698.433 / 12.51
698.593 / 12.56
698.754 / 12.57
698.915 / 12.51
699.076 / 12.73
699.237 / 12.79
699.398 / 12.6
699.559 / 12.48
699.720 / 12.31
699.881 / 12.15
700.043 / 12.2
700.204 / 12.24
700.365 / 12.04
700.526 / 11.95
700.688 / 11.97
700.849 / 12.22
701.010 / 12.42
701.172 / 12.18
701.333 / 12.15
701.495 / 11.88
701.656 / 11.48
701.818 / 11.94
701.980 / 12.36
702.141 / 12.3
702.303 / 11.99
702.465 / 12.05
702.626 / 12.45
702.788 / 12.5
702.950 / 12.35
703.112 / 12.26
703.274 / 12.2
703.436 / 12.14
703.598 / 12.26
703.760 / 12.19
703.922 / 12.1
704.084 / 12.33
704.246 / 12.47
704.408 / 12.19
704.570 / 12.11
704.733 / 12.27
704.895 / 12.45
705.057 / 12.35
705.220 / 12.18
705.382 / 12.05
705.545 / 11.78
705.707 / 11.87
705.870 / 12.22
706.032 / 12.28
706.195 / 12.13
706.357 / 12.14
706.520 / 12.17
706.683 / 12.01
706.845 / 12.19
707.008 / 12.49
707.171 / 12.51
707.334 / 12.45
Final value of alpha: 3.18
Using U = 2.52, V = 2.33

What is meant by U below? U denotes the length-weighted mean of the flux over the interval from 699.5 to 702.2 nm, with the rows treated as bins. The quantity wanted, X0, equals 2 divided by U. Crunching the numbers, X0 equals 0.165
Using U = 12.1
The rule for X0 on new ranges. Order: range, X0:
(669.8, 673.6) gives 0.155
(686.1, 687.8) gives 0.159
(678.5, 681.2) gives 0.156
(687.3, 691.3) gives 0.159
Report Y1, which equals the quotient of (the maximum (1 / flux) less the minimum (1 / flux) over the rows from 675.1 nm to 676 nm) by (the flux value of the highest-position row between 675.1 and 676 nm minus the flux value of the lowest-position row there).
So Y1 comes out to 0.014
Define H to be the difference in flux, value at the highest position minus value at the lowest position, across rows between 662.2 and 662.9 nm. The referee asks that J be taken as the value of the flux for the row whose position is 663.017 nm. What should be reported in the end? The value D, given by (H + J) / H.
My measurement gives -133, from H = -0.1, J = 13.39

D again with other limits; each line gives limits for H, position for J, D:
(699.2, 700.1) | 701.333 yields -20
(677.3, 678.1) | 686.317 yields -58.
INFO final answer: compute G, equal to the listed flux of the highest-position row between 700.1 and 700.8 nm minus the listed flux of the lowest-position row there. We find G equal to -0.3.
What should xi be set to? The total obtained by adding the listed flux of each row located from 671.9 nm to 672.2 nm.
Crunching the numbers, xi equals 25.5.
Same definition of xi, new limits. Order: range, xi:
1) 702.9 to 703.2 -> 24.6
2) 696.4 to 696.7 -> 24.9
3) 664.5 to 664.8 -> 26.2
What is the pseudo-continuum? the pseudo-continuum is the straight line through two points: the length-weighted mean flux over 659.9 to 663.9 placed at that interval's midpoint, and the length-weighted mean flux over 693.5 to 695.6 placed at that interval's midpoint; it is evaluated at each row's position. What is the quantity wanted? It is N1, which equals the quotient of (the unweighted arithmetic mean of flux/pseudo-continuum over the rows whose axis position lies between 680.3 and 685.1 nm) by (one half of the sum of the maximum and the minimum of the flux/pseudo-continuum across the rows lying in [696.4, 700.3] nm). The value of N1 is 1.00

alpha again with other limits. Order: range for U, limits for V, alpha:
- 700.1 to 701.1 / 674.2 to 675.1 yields 3.20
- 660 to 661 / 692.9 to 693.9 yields 3.06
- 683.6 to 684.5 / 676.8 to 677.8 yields 3.28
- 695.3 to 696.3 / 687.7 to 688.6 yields 3.25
